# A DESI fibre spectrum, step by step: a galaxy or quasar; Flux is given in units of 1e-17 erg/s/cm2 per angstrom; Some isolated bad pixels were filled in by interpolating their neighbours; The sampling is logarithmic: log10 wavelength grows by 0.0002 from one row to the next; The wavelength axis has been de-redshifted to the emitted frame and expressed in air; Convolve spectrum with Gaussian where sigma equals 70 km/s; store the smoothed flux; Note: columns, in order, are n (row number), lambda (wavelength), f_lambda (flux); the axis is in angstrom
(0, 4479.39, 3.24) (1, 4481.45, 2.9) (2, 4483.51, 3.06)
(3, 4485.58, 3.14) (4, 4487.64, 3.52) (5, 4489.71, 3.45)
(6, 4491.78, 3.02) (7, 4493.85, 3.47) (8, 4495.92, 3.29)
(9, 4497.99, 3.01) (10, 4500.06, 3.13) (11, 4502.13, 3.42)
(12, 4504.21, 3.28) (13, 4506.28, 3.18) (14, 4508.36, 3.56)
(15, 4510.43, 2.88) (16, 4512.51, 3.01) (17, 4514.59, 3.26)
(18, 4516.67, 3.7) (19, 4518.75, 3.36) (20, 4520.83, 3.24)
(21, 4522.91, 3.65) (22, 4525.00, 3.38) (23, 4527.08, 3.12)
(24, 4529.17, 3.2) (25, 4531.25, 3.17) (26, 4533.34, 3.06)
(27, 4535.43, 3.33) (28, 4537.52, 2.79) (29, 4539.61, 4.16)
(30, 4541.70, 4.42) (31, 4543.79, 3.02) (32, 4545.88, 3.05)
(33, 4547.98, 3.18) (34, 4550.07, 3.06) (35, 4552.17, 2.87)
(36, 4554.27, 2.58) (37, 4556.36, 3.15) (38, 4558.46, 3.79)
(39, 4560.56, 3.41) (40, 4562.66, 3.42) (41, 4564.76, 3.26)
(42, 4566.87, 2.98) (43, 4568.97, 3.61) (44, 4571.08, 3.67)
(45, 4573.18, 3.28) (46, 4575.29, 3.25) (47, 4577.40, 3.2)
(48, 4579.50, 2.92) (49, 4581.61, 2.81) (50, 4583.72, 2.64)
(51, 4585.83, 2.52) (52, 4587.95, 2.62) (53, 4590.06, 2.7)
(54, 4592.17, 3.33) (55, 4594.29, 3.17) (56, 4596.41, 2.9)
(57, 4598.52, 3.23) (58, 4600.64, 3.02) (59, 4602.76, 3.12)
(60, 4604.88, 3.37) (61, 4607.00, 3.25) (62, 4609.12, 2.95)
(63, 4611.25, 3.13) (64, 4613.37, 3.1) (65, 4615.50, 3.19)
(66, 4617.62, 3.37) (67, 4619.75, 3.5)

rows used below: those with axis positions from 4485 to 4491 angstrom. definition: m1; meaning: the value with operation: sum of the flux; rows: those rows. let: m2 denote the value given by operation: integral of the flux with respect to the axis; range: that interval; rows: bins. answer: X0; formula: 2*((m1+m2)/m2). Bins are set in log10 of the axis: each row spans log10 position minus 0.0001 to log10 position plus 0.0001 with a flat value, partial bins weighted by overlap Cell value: 3.00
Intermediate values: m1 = 10.1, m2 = 20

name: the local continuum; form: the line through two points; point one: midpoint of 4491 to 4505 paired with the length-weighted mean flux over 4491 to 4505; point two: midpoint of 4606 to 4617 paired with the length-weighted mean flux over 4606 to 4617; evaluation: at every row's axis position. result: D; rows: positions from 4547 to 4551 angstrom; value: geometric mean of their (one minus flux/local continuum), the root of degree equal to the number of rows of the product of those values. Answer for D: 0.01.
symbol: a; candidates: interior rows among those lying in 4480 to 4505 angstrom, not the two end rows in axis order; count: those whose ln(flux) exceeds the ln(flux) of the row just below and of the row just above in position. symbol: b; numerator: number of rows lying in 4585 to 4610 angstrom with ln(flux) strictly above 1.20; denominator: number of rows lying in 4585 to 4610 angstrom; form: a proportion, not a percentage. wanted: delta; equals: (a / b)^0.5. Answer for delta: 4.2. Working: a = 3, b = 0.17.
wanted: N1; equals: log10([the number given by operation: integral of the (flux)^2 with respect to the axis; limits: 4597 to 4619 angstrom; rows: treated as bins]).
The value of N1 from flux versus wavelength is 2.35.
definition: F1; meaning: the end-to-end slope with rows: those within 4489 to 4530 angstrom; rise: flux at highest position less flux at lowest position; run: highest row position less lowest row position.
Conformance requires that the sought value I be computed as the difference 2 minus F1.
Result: 2.01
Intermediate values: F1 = -0.01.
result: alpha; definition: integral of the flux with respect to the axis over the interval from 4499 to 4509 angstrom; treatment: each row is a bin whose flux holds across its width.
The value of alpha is 33.0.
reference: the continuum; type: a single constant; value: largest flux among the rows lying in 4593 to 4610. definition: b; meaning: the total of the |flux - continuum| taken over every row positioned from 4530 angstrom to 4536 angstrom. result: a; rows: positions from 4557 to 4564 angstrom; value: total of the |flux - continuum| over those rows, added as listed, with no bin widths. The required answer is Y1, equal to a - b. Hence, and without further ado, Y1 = -0.04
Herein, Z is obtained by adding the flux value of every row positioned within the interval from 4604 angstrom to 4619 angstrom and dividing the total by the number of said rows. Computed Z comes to 3.19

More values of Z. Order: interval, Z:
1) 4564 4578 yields 3.32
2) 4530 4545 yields 3.42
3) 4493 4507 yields 3.25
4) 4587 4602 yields 3.00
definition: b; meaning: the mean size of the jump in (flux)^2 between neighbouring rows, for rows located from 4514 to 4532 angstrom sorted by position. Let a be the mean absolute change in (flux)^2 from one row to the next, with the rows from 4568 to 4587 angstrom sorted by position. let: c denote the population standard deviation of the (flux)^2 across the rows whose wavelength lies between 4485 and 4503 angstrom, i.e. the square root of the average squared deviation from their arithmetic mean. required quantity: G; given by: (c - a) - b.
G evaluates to -1.4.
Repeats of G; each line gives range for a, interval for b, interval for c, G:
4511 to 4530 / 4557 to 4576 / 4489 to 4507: -2.4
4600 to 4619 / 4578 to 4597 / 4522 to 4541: 0.4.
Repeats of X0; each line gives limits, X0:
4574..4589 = 2.93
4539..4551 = 3.01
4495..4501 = 3.00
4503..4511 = 2.99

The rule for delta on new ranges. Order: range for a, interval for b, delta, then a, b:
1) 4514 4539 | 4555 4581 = 3.1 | 4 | 0.42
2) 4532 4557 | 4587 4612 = 4.2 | 3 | 0.17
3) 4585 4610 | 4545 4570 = 3.0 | 3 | 0.33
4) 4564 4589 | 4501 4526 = 1.4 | 1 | 0.50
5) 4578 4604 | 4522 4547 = 2.2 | 2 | 0.42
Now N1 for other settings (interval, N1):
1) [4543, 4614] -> 2.84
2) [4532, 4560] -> 2.49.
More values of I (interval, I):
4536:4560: 1.95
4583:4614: 1.98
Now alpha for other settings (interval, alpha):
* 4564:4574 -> 33.6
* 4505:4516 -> 35.2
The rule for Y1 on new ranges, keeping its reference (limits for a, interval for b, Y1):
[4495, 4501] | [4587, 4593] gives -0.78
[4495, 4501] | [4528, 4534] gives 0.00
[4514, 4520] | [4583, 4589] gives -1.88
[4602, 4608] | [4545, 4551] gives -0.45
